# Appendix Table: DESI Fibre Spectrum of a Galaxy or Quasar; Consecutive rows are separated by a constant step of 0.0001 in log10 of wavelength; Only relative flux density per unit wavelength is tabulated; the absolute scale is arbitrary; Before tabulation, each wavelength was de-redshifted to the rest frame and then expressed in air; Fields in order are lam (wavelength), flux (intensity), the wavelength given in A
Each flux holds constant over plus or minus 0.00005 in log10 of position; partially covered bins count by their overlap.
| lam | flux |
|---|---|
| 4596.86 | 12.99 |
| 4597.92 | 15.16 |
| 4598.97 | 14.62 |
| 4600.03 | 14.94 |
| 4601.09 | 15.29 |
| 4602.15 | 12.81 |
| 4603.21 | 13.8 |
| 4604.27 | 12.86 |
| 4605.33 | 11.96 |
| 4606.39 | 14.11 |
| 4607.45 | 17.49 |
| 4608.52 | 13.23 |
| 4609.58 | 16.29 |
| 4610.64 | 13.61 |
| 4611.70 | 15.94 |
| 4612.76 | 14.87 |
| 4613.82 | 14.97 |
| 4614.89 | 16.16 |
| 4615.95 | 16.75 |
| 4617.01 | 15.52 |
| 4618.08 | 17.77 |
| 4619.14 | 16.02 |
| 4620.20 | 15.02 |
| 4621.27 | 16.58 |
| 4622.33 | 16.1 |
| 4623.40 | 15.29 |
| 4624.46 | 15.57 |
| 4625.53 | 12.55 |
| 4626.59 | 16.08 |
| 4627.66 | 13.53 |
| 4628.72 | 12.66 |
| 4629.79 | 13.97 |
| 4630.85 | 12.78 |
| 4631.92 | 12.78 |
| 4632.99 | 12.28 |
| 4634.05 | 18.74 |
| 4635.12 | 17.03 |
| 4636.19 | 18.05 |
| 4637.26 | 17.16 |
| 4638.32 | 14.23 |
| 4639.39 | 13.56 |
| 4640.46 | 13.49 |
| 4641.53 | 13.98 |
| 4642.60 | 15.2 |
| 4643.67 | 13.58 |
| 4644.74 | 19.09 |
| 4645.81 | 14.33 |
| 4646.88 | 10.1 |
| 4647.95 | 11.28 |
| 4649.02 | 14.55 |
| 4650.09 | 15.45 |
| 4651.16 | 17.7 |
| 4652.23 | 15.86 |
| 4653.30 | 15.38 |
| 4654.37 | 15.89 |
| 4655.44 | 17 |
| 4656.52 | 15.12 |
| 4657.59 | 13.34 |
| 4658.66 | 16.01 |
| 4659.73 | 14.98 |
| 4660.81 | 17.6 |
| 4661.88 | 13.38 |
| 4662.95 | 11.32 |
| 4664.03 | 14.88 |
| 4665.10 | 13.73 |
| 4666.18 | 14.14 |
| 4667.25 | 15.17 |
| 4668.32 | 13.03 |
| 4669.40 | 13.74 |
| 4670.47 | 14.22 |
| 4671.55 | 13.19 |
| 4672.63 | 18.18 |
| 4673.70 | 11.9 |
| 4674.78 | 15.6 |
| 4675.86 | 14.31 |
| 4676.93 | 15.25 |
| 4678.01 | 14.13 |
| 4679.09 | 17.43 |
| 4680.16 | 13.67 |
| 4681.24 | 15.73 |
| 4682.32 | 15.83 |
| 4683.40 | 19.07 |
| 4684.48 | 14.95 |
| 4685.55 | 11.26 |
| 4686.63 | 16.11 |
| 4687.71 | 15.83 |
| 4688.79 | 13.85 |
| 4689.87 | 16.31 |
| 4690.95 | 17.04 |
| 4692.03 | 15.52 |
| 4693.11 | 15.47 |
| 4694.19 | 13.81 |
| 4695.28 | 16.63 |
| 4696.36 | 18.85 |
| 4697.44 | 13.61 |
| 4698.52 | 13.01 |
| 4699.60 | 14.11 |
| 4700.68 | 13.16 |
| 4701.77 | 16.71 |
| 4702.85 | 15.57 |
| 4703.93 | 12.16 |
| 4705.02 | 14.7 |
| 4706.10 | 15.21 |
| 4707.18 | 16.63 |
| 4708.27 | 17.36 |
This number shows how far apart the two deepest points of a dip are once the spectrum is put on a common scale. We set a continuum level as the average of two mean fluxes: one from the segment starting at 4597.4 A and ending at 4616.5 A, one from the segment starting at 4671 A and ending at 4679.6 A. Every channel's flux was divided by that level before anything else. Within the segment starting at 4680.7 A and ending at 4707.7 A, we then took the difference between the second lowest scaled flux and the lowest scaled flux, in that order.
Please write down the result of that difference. 0.061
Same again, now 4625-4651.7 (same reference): 0.079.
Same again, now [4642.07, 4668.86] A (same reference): 0.079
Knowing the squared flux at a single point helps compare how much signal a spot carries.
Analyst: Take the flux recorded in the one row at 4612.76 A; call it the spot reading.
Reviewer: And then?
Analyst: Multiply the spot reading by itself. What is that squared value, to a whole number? 221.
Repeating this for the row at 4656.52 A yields 229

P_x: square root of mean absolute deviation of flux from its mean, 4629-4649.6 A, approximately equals 1.38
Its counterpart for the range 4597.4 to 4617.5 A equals 1.08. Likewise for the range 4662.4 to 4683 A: 1.13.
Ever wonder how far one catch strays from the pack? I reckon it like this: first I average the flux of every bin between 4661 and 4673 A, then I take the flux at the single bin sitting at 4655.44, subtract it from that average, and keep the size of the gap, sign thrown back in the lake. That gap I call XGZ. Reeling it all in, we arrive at 2.9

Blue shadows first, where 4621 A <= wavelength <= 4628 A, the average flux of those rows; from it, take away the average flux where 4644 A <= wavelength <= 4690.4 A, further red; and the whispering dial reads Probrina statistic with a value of 0.2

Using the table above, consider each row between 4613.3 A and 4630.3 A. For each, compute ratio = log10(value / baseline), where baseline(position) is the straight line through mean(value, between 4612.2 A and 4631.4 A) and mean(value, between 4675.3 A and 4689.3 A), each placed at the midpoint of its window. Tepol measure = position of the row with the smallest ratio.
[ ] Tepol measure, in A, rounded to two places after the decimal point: 4625.53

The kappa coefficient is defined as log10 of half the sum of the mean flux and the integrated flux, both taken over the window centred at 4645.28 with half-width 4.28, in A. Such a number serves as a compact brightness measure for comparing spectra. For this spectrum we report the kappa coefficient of 1.83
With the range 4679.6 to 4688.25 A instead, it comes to 1.87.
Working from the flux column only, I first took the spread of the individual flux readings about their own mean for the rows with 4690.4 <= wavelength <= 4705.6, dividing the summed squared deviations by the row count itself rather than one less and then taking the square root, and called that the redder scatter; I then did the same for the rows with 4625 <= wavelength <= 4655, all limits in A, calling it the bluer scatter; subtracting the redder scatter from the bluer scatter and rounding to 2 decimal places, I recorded 0.40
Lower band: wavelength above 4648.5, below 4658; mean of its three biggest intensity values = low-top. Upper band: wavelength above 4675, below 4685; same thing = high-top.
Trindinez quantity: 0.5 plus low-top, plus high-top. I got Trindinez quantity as 34.8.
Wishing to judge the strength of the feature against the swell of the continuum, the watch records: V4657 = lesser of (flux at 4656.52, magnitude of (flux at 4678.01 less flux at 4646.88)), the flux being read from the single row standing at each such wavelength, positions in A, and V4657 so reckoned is 4.0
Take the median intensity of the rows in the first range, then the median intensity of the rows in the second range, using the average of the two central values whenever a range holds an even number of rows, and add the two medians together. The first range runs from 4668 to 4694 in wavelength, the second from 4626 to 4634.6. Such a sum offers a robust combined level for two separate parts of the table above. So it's 28.5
